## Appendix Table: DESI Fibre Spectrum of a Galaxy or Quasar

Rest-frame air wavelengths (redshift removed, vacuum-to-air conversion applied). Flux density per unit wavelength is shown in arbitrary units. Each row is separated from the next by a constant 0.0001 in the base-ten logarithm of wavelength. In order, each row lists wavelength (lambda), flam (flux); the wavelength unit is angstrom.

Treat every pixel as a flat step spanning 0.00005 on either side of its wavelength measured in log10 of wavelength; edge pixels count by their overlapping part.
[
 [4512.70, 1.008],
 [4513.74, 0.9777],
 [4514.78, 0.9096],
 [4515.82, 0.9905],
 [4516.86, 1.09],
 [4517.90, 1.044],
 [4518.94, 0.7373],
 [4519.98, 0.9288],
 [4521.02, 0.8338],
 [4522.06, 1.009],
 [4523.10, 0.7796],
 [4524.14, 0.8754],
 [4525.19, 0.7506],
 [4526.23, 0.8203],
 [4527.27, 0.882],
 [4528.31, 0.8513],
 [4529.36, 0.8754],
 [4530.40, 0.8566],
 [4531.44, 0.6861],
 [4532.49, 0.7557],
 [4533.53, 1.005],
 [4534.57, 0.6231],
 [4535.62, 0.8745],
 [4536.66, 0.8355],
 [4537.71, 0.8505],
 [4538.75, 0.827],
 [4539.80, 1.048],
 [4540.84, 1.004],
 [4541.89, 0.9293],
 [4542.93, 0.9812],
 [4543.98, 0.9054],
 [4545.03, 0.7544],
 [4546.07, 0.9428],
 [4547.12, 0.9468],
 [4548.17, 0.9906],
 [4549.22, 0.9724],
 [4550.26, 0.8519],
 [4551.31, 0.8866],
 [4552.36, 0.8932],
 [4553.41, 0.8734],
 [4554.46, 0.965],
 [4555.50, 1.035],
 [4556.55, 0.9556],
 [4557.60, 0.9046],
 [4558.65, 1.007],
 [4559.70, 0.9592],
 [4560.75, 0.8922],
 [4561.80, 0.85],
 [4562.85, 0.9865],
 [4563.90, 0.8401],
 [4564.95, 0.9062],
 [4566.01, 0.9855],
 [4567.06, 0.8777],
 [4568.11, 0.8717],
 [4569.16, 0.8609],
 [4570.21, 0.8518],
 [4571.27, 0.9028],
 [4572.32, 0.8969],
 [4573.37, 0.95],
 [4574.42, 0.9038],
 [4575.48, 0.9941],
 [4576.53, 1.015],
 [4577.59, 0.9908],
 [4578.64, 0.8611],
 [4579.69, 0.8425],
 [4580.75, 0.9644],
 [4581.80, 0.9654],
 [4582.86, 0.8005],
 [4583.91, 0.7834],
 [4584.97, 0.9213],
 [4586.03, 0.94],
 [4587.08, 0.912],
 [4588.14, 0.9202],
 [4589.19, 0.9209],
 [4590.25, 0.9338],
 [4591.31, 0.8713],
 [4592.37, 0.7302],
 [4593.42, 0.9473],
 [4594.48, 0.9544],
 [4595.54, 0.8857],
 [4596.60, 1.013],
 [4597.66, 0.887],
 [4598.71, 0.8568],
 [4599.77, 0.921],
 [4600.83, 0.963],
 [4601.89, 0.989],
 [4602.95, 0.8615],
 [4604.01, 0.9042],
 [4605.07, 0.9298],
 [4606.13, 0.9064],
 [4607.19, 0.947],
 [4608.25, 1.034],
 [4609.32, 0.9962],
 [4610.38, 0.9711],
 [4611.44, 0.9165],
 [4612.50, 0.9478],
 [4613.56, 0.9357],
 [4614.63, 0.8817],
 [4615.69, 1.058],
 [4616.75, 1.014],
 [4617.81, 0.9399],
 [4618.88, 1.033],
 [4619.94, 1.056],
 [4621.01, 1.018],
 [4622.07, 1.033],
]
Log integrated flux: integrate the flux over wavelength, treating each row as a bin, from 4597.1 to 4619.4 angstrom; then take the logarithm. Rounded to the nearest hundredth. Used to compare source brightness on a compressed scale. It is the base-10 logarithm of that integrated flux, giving 1.32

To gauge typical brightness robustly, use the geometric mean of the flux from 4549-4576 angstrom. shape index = 0.917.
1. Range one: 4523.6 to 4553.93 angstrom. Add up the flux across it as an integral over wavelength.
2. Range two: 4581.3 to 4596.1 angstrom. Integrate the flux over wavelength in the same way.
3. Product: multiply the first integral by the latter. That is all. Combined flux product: 350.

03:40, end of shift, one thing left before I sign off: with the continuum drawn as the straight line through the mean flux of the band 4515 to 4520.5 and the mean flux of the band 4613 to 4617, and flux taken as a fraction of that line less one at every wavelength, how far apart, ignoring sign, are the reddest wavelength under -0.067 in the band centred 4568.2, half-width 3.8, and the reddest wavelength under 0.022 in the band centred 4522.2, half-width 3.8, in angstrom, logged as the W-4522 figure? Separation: 45.0 angstrom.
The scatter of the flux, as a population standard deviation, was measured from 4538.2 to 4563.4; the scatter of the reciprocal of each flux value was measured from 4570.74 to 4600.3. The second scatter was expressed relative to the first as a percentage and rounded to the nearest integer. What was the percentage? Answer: 125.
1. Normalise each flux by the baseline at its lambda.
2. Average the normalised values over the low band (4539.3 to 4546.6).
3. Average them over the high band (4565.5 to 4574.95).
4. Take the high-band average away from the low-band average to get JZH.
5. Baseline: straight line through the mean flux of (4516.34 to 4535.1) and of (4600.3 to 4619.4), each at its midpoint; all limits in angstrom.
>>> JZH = 0.080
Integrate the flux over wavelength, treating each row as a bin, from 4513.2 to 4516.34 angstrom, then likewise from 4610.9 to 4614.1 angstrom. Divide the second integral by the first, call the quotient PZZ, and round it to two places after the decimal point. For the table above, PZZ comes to 0.99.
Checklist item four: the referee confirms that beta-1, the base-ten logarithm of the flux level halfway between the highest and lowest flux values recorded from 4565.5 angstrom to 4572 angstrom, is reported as -0.037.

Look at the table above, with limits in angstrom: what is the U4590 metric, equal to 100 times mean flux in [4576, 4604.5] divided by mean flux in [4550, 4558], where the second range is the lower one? 99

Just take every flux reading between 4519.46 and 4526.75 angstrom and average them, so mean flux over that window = 0.86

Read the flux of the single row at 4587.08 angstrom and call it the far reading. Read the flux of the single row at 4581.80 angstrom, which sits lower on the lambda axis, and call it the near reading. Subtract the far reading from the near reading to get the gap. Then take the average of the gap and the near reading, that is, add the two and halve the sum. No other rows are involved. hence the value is 0.51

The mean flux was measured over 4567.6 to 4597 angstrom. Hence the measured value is 0.91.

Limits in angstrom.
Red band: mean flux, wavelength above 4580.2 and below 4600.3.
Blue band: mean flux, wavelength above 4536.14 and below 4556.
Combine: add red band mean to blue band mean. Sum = 1.82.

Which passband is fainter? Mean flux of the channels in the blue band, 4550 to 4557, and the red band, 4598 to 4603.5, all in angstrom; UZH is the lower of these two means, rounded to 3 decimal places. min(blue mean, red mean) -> 0.918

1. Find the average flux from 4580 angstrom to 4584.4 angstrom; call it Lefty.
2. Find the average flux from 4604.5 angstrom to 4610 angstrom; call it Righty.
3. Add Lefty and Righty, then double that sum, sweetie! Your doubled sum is 3.68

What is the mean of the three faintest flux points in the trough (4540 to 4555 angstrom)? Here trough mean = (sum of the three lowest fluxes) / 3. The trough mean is 0.83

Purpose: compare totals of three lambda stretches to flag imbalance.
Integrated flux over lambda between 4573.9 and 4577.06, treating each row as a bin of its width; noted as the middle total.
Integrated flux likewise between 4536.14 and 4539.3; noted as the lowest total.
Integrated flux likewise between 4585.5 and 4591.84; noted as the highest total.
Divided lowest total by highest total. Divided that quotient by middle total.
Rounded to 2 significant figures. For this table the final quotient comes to 0.15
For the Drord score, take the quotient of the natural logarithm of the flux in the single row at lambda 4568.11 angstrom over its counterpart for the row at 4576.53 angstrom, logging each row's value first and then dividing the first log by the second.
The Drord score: -9.2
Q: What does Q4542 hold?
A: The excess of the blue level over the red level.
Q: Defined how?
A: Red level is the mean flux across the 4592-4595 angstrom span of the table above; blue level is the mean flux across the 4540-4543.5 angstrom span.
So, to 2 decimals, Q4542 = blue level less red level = 0.09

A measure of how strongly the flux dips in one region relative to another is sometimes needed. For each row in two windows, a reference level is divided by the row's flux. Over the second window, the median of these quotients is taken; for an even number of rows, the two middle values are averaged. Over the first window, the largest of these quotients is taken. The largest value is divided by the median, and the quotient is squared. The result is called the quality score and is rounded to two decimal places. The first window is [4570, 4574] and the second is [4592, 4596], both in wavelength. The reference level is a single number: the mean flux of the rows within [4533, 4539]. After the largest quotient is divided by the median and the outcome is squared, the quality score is 1.16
